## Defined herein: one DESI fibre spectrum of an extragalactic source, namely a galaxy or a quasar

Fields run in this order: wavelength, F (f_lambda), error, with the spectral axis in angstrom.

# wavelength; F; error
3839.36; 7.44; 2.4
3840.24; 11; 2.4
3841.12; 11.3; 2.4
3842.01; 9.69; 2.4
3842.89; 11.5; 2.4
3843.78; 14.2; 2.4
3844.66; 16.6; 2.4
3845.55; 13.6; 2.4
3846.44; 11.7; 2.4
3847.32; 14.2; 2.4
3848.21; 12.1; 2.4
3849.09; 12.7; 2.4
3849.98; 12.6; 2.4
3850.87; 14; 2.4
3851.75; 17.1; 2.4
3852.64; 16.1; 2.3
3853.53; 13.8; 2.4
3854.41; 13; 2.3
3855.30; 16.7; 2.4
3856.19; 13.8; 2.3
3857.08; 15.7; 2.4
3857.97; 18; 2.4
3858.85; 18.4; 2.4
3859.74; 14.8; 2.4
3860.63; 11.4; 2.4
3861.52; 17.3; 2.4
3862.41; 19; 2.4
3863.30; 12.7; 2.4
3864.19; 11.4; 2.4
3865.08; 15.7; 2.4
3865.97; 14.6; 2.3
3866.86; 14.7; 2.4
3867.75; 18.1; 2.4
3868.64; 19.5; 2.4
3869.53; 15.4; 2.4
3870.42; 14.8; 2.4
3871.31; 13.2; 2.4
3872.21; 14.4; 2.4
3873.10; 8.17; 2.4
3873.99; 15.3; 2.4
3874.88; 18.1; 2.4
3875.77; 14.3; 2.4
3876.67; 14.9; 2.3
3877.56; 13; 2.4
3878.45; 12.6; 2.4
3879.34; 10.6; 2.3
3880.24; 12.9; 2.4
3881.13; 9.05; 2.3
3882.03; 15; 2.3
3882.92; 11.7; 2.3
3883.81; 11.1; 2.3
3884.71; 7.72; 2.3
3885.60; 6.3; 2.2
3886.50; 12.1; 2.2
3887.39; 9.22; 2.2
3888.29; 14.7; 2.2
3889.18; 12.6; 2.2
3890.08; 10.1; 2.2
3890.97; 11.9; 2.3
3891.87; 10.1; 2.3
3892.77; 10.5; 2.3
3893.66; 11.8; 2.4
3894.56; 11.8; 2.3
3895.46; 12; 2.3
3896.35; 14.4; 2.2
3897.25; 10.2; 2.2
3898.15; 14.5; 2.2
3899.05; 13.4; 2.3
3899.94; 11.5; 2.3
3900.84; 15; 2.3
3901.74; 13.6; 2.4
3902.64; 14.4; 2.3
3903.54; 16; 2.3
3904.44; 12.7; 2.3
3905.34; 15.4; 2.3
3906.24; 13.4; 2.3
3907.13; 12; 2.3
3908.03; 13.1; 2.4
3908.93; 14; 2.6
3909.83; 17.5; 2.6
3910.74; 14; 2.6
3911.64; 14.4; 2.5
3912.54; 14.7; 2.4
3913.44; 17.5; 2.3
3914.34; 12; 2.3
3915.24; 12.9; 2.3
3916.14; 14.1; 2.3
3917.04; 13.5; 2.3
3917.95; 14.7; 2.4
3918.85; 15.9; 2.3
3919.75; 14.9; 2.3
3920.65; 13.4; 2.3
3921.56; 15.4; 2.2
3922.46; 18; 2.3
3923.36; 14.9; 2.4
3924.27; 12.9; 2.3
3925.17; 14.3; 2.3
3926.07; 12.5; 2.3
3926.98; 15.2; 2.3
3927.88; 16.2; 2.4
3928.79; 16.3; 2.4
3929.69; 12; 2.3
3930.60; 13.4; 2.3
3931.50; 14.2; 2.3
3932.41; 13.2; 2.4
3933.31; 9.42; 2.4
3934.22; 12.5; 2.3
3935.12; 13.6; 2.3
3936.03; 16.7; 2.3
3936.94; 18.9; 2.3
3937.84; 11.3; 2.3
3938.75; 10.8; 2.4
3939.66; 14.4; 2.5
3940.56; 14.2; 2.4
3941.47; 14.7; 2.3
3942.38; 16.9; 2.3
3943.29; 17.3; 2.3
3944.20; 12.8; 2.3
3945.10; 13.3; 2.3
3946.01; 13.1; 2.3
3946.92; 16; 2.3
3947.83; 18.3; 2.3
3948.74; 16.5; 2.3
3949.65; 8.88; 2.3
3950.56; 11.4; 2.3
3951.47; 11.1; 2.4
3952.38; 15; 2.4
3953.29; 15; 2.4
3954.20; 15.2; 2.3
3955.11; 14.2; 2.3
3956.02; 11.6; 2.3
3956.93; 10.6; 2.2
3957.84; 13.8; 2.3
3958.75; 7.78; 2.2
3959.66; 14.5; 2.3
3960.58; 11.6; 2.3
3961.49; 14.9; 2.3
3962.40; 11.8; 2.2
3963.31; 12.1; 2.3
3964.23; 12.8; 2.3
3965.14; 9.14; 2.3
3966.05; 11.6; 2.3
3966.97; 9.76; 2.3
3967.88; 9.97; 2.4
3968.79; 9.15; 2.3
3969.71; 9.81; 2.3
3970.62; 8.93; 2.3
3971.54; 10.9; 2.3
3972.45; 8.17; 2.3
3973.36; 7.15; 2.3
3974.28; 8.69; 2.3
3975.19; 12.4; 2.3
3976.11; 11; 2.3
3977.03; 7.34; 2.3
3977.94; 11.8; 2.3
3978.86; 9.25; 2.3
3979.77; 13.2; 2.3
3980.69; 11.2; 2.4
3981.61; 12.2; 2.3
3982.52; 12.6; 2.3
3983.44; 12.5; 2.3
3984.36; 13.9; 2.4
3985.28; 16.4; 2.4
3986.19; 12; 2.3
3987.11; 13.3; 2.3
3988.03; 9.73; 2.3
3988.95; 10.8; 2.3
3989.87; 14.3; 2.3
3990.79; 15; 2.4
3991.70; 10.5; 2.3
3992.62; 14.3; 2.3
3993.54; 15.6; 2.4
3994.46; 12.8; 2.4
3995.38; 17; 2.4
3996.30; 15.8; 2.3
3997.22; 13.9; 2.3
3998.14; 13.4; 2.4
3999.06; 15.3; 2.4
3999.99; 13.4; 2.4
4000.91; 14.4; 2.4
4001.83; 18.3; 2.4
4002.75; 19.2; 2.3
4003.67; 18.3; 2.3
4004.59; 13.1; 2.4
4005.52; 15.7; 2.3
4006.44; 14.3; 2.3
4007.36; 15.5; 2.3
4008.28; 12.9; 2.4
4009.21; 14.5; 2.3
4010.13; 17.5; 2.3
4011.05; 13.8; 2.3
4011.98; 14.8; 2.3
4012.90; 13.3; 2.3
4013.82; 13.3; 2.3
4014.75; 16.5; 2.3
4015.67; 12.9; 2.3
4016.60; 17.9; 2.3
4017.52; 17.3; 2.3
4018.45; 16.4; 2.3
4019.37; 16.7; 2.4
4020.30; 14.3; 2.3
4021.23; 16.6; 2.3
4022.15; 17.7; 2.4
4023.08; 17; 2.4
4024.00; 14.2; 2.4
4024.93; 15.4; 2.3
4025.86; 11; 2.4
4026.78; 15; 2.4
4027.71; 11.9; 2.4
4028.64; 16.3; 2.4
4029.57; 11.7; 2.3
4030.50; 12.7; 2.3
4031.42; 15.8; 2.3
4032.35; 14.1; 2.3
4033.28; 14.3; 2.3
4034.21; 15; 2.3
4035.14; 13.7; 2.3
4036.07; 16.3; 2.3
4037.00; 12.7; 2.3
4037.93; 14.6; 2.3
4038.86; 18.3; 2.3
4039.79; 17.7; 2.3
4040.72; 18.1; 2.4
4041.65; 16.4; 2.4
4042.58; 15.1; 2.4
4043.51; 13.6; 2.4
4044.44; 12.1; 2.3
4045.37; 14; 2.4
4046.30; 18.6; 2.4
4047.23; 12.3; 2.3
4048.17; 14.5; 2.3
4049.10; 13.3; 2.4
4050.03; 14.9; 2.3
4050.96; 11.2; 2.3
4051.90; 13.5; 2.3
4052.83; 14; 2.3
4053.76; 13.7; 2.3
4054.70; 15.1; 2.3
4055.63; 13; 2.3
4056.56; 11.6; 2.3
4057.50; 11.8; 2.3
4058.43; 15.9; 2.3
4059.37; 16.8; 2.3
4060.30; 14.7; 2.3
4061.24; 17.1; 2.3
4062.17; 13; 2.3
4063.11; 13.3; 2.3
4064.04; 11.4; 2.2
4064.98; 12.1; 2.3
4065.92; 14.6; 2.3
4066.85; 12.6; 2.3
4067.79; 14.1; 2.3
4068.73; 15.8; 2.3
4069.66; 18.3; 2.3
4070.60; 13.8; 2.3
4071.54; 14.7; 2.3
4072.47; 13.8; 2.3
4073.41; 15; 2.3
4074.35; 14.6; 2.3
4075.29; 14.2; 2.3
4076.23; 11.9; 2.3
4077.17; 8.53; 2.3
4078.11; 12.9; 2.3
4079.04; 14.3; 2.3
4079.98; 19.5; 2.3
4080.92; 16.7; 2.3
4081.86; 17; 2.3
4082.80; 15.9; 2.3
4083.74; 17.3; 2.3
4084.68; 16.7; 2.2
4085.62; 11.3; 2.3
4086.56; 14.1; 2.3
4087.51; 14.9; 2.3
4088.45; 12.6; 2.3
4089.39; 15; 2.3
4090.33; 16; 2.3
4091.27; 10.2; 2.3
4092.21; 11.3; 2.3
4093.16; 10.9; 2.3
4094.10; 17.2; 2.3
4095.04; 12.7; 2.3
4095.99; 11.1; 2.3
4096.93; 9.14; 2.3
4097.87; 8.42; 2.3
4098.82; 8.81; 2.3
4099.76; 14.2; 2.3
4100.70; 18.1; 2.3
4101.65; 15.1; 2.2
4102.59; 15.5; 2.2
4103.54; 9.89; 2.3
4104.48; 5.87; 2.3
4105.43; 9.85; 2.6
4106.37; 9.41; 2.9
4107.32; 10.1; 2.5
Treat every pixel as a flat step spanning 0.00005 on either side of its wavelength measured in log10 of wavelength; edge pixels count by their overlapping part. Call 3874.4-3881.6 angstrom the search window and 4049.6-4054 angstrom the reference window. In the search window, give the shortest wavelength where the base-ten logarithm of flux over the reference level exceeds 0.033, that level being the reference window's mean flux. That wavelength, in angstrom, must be 3874.88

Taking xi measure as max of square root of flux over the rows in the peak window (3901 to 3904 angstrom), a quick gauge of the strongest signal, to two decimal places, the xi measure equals 4.00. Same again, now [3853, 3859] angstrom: 4.29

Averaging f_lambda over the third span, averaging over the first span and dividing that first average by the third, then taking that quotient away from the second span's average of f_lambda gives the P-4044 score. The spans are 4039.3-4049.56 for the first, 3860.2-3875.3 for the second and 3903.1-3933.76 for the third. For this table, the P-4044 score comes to 13.9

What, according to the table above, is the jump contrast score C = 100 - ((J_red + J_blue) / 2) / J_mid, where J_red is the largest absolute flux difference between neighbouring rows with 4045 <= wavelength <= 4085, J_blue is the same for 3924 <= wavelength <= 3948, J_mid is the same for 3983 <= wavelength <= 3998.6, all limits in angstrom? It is 98.5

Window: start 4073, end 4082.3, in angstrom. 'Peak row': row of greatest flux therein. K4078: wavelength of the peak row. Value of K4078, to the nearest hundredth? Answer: 4079.98 angstrom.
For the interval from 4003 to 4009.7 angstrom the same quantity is 4003.67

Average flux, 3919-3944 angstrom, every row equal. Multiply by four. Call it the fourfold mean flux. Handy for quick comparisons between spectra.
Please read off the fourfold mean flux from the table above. 57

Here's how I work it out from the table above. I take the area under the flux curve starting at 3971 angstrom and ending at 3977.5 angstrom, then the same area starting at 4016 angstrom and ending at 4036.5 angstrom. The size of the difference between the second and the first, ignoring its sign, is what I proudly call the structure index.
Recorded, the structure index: 247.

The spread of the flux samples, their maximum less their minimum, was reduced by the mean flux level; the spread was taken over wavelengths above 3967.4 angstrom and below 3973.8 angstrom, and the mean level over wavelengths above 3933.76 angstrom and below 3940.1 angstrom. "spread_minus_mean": -10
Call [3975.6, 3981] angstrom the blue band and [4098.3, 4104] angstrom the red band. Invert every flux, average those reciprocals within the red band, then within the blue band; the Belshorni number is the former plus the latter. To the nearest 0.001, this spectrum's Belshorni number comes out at 0.176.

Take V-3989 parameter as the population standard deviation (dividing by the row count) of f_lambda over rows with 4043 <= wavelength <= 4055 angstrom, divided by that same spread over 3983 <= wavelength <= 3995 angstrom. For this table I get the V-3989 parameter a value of 0.89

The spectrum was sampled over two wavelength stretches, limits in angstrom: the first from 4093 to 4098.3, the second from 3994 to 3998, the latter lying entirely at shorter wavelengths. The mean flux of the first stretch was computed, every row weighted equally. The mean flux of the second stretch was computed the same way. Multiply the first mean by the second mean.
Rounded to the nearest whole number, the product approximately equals 172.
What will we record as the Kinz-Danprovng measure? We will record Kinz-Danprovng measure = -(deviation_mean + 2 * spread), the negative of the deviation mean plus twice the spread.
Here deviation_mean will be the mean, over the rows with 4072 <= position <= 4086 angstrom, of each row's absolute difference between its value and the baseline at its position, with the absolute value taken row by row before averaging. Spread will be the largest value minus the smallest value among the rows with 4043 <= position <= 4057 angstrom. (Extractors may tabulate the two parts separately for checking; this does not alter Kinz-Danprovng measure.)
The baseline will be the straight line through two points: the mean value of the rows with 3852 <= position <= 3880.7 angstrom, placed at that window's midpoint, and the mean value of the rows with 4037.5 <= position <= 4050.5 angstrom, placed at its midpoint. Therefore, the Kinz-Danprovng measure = -17.0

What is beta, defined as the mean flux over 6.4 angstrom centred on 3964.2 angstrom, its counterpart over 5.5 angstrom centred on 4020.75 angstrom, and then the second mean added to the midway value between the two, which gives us 30.5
